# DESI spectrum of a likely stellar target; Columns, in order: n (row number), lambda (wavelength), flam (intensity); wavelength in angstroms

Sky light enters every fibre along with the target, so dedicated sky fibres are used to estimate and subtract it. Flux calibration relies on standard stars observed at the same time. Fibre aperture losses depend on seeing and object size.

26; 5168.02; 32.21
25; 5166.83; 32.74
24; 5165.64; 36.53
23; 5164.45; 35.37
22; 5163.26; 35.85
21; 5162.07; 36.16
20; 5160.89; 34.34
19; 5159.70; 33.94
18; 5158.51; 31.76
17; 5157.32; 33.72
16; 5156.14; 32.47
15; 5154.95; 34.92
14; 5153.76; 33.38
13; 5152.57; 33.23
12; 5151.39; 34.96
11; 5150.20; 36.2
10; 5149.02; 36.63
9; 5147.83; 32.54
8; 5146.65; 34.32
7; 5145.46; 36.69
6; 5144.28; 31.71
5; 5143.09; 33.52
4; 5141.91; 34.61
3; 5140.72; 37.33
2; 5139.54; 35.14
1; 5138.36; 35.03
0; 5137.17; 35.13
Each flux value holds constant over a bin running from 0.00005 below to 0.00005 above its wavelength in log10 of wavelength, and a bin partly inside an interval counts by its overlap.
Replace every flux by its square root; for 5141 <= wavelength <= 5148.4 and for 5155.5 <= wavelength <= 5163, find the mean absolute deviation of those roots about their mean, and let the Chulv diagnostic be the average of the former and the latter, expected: 0.103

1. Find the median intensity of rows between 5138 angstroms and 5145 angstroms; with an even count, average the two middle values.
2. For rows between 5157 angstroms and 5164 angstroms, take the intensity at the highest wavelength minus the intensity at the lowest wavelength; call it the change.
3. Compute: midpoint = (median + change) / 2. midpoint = 18.5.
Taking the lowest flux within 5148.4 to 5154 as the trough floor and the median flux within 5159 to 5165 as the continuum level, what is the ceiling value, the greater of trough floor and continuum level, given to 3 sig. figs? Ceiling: 35.4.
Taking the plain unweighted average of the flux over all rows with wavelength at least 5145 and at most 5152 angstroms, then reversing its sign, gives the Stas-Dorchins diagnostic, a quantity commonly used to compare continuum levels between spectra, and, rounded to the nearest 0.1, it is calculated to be -35.2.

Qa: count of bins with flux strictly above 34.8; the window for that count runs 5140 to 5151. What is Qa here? 4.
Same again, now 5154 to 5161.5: 1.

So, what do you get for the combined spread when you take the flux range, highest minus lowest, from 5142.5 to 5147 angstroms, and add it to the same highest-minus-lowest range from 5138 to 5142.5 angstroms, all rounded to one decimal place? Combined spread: 7.7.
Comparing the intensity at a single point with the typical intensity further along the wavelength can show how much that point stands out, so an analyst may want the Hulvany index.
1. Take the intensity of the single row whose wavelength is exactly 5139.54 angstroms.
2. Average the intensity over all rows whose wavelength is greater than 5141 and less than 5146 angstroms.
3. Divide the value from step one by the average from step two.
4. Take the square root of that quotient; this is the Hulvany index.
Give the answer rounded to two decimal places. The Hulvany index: 1.01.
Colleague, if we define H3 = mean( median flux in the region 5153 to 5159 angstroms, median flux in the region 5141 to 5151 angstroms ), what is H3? 33.9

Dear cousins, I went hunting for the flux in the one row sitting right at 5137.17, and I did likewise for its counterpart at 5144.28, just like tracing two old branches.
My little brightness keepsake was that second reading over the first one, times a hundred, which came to 90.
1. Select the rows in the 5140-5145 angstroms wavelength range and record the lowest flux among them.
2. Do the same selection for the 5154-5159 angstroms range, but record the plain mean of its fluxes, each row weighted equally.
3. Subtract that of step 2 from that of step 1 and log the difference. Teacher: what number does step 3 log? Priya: -1.5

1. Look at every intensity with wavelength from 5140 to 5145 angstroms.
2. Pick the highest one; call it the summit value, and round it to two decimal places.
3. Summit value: 37.33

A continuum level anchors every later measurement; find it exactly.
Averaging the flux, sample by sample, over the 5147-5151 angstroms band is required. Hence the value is 35.1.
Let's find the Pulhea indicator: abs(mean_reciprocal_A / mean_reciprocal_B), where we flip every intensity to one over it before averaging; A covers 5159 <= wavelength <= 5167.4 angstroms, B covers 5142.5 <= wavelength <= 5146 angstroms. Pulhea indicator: 0.97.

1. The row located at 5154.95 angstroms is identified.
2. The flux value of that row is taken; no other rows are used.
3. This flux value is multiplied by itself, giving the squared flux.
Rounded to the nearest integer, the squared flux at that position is 1219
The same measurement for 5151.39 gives 1222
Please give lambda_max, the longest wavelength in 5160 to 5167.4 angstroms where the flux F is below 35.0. 5166.83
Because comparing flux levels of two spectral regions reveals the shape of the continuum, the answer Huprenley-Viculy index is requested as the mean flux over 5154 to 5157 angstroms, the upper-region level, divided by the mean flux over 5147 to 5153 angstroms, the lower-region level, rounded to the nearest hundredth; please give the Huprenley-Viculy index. 0.97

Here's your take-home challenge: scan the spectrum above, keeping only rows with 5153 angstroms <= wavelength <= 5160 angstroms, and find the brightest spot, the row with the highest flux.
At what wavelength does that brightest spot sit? 5154.95 angstroms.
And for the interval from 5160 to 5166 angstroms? 5165.64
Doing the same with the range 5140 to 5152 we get 5140.72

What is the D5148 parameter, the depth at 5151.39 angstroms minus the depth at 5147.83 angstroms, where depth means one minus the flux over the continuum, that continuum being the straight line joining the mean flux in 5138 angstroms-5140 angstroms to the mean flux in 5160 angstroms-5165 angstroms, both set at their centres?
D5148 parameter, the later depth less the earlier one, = -0.07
